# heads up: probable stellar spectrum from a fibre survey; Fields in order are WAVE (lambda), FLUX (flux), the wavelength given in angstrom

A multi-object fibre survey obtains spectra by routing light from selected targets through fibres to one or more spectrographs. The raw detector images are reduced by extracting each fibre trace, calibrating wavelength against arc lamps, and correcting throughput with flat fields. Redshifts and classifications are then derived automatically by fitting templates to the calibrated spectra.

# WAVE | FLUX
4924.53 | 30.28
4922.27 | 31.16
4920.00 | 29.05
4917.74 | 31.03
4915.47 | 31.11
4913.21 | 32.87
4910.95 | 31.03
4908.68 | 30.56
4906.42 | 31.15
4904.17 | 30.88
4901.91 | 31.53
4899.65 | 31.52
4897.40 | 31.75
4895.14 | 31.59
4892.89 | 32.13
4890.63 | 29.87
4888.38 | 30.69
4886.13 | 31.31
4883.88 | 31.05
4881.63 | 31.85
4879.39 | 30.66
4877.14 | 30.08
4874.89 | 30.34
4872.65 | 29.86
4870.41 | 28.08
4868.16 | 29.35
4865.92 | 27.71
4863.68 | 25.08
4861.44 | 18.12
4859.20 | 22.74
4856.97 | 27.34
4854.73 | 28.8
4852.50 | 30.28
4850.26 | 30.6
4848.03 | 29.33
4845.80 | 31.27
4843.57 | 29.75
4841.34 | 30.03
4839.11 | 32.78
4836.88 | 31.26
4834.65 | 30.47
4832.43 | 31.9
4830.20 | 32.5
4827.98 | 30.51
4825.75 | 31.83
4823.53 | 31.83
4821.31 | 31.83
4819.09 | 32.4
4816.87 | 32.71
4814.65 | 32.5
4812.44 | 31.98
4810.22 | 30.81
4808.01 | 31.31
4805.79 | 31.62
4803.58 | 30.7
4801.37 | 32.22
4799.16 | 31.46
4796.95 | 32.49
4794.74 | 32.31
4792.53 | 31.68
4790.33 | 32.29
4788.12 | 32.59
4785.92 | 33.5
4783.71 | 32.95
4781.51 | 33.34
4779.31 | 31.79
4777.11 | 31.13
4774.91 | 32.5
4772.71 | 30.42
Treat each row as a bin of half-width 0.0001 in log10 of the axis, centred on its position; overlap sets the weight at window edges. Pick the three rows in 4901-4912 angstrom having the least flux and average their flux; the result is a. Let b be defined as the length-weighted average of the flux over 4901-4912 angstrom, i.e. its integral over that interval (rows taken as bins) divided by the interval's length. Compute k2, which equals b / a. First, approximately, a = 30.8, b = 31.0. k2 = 1.01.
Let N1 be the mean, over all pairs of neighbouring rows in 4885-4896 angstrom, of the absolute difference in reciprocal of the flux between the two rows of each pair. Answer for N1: 0.0011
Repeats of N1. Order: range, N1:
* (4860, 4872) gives 0.0057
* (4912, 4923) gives 0.0016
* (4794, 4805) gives 0.0009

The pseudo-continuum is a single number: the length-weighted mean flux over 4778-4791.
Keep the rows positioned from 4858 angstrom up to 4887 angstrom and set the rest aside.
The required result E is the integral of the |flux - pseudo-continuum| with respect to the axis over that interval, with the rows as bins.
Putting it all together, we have 133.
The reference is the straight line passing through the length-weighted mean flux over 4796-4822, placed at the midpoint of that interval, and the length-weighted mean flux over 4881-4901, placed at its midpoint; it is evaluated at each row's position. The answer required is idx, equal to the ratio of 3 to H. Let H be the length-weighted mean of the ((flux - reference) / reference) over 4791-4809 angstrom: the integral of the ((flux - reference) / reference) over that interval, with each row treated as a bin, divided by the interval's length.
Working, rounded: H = -0.005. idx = -618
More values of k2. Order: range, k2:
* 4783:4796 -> 1.01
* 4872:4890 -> 1.02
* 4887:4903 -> 1.02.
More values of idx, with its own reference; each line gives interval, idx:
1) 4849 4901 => -43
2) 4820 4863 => -47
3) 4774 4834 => 668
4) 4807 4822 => 659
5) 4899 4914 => 670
